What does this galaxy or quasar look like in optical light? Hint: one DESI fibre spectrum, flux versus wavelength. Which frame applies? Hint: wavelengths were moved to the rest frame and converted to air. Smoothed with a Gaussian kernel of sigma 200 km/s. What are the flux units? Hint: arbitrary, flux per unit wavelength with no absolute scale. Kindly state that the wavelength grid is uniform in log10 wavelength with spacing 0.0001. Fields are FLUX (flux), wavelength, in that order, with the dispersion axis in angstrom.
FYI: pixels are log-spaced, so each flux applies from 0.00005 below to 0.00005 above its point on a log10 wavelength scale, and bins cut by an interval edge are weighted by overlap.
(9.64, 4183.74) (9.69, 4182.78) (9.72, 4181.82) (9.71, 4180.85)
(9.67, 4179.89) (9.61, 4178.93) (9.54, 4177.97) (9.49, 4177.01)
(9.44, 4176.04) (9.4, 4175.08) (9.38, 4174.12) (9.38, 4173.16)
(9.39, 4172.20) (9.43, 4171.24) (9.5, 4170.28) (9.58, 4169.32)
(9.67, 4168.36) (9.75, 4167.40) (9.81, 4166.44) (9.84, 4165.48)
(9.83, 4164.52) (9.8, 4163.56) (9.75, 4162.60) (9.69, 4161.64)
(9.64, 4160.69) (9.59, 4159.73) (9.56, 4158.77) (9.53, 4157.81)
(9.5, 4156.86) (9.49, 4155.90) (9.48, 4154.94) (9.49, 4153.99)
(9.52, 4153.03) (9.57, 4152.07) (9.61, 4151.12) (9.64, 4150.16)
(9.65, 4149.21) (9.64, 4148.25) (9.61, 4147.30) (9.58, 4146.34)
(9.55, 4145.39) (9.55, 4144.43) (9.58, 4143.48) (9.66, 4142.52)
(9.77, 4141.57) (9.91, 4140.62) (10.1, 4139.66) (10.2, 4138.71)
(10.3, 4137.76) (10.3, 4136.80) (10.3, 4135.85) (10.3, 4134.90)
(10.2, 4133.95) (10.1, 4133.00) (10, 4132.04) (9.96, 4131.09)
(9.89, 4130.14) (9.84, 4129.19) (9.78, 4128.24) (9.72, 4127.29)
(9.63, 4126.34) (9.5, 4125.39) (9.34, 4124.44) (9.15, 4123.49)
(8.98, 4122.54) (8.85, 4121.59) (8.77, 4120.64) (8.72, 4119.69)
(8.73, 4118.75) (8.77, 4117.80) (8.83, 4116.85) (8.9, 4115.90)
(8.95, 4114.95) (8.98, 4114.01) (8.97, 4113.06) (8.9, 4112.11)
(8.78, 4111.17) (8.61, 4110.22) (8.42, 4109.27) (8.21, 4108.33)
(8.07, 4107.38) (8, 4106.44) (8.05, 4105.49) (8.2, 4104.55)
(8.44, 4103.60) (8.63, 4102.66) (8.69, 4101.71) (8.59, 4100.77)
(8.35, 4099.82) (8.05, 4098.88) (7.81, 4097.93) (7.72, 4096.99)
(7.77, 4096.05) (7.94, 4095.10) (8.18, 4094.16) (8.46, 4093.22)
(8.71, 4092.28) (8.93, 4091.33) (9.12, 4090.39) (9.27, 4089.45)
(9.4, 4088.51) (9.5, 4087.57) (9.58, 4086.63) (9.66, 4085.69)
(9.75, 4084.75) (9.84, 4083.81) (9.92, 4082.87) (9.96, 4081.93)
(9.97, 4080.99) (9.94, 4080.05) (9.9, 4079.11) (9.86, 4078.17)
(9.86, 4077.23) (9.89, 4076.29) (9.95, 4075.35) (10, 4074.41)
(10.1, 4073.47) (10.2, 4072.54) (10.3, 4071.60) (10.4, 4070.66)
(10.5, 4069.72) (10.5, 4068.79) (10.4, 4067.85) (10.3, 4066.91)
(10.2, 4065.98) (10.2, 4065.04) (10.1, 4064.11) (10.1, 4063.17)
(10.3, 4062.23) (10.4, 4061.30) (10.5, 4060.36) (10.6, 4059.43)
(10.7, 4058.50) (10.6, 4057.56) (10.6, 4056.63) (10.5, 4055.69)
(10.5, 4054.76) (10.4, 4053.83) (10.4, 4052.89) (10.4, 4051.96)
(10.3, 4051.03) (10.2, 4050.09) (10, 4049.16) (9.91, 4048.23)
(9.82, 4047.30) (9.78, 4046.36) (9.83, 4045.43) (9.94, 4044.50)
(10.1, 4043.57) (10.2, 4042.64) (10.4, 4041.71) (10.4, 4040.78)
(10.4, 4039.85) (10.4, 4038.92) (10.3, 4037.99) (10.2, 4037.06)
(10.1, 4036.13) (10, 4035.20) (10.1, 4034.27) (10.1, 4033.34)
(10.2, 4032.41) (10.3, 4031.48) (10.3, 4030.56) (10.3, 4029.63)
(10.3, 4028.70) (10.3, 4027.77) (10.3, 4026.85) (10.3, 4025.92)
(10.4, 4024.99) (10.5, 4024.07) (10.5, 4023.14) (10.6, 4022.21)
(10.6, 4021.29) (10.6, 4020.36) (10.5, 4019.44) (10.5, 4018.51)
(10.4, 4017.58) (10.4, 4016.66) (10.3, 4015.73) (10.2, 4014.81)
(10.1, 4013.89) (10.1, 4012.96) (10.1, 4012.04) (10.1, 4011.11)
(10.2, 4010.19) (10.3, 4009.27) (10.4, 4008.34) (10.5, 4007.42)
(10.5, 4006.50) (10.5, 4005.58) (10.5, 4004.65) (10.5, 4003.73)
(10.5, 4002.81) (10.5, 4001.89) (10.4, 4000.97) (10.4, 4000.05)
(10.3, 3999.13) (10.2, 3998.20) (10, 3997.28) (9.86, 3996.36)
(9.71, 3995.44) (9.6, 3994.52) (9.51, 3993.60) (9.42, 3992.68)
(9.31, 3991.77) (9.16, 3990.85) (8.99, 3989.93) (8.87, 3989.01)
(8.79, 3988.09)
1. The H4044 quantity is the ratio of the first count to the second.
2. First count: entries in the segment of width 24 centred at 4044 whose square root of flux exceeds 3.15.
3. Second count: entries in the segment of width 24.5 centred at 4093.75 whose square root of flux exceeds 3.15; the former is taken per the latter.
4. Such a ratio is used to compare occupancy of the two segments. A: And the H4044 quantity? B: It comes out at 22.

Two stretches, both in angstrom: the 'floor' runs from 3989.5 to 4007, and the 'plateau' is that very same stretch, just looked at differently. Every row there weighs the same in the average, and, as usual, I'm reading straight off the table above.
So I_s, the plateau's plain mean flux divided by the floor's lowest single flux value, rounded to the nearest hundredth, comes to 1.11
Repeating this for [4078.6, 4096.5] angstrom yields 1.19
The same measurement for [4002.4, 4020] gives 1.02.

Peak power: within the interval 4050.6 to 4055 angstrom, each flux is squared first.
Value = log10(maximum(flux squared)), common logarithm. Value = 2.04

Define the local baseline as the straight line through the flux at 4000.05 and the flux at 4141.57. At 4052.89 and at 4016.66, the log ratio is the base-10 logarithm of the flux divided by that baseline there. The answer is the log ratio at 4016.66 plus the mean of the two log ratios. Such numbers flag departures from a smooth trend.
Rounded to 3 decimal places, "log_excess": 0.010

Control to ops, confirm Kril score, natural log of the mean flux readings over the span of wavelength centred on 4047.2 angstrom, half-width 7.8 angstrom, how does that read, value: 2.32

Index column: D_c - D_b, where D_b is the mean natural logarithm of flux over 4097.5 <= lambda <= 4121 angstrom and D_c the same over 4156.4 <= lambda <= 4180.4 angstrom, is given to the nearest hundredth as 0.12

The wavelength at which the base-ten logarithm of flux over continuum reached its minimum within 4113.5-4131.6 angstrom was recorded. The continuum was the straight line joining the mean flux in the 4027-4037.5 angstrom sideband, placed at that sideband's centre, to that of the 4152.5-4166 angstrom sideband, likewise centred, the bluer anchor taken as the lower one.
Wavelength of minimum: 4119.69 angstrom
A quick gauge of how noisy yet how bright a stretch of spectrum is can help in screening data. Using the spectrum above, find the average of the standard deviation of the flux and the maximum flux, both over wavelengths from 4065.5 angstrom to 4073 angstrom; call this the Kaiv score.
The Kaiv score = 5.31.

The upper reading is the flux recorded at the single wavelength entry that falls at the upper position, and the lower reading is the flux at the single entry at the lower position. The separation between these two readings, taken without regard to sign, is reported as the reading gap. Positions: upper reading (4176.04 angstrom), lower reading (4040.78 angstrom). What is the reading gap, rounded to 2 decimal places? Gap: 0.96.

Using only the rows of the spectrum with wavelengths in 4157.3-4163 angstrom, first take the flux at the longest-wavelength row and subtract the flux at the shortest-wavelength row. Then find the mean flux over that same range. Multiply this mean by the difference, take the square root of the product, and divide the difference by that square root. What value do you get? 0.15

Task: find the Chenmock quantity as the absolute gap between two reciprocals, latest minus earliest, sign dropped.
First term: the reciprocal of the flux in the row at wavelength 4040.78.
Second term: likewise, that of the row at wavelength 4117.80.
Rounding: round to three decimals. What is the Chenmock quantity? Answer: 0.018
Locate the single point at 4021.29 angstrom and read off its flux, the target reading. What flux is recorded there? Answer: 10.6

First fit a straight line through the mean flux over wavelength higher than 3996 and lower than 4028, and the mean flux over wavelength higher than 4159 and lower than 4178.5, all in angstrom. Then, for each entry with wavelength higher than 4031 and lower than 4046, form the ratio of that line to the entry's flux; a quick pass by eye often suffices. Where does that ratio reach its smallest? 4041.71 angstrom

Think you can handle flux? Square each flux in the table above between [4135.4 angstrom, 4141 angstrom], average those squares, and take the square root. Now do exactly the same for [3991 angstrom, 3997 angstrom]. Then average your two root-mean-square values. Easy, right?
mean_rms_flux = 9.9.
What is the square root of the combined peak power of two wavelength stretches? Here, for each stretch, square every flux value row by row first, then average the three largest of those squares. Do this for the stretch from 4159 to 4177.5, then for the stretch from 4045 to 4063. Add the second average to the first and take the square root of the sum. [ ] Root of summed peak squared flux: 14.5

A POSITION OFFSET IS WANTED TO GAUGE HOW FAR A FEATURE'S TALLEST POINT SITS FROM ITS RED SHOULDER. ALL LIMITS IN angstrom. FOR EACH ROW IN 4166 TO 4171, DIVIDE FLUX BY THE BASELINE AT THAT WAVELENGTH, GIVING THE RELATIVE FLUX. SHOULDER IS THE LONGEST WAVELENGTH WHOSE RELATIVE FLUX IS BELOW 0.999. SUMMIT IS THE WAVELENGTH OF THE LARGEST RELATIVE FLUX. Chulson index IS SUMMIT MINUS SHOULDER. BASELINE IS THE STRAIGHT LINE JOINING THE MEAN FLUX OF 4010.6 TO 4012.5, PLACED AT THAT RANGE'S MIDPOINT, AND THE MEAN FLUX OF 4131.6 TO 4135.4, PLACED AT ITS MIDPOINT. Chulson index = -3.8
